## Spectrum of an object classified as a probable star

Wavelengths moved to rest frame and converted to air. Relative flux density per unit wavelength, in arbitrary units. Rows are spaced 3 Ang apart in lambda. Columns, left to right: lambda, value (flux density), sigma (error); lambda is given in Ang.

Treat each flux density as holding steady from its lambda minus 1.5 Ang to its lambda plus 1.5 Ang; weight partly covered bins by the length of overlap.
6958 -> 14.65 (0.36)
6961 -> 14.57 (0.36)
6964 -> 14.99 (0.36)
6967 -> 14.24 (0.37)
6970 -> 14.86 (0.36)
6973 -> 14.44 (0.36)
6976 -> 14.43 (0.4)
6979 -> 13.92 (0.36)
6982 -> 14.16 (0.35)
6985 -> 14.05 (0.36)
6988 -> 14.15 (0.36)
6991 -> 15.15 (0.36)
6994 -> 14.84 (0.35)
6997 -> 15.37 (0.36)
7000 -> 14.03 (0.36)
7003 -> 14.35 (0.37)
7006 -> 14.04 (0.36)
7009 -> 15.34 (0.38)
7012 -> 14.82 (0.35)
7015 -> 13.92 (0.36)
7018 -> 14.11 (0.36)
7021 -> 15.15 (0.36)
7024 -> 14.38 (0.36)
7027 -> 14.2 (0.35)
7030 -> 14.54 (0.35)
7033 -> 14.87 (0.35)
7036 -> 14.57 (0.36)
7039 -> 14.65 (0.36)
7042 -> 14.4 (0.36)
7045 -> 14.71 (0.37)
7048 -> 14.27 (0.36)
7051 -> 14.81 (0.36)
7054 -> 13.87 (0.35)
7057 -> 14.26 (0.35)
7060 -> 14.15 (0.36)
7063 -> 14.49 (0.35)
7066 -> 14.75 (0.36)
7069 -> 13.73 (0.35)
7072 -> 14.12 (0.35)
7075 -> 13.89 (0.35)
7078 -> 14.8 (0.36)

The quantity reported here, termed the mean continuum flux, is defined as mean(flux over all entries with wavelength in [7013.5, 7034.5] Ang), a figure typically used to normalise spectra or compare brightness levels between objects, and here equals 14.5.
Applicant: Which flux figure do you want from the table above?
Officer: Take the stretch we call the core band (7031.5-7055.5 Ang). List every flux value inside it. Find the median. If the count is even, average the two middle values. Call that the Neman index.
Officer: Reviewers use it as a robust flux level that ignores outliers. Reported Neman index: 14.6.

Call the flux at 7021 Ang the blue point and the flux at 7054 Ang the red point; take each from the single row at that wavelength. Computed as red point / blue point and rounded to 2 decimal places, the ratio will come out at 0.92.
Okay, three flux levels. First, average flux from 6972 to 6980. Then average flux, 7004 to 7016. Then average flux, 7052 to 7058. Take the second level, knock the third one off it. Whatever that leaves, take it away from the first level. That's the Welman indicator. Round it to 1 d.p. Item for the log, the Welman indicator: 13.8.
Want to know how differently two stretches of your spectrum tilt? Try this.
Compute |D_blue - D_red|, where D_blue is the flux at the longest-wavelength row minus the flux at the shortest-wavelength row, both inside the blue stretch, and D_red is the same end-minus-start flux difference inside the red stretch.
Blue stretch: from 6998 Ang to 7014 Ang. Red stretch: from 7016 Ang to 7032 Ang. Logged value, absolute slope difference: 0.36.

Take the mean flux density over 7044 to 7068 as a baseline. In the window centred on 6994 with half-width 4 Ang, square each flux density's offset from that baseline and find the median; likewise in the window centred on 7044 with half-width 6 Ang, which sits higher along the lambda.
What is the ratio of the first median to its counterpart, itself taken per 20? 0.71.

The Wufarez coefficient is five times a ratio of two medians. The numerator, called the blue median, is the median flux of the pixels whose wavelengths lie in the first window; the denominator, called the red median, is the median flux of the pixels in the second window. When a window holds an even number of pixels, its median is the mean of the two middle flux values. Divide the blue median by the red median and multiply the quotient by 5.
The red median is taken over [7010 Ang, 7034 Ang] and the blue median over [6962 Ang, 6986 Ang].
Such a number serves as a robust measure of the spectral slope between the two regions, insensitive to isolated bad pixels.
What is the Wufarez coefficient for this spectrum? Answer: 4.96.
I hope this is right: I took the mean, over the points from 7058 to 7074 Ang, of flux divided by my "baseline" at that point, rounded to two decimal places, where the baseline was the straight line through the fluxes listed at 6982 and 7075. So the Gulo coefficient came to 1.02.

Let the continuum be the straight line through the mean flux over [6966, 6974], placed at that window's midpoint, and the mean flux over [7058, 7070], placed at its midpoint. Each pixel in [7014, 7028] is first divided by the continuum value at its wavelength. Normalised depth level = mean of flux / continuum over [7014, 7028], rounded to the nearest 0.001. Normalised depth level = 0.998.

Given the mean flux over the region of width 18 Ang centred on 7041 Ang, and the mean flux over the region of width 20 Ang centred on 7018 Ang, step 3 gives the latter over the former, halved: 0.499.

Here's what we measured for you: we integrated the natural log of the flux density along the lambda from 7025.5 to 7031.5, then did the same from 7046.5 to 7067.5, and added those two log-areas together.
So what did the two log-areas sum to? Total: 72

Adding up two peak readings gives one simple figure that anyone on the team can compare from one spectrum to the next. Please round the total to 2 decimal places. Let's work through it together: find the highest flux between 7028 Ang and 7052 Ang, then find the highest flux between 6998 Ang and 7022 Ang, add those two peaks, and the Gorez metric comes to 30.21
